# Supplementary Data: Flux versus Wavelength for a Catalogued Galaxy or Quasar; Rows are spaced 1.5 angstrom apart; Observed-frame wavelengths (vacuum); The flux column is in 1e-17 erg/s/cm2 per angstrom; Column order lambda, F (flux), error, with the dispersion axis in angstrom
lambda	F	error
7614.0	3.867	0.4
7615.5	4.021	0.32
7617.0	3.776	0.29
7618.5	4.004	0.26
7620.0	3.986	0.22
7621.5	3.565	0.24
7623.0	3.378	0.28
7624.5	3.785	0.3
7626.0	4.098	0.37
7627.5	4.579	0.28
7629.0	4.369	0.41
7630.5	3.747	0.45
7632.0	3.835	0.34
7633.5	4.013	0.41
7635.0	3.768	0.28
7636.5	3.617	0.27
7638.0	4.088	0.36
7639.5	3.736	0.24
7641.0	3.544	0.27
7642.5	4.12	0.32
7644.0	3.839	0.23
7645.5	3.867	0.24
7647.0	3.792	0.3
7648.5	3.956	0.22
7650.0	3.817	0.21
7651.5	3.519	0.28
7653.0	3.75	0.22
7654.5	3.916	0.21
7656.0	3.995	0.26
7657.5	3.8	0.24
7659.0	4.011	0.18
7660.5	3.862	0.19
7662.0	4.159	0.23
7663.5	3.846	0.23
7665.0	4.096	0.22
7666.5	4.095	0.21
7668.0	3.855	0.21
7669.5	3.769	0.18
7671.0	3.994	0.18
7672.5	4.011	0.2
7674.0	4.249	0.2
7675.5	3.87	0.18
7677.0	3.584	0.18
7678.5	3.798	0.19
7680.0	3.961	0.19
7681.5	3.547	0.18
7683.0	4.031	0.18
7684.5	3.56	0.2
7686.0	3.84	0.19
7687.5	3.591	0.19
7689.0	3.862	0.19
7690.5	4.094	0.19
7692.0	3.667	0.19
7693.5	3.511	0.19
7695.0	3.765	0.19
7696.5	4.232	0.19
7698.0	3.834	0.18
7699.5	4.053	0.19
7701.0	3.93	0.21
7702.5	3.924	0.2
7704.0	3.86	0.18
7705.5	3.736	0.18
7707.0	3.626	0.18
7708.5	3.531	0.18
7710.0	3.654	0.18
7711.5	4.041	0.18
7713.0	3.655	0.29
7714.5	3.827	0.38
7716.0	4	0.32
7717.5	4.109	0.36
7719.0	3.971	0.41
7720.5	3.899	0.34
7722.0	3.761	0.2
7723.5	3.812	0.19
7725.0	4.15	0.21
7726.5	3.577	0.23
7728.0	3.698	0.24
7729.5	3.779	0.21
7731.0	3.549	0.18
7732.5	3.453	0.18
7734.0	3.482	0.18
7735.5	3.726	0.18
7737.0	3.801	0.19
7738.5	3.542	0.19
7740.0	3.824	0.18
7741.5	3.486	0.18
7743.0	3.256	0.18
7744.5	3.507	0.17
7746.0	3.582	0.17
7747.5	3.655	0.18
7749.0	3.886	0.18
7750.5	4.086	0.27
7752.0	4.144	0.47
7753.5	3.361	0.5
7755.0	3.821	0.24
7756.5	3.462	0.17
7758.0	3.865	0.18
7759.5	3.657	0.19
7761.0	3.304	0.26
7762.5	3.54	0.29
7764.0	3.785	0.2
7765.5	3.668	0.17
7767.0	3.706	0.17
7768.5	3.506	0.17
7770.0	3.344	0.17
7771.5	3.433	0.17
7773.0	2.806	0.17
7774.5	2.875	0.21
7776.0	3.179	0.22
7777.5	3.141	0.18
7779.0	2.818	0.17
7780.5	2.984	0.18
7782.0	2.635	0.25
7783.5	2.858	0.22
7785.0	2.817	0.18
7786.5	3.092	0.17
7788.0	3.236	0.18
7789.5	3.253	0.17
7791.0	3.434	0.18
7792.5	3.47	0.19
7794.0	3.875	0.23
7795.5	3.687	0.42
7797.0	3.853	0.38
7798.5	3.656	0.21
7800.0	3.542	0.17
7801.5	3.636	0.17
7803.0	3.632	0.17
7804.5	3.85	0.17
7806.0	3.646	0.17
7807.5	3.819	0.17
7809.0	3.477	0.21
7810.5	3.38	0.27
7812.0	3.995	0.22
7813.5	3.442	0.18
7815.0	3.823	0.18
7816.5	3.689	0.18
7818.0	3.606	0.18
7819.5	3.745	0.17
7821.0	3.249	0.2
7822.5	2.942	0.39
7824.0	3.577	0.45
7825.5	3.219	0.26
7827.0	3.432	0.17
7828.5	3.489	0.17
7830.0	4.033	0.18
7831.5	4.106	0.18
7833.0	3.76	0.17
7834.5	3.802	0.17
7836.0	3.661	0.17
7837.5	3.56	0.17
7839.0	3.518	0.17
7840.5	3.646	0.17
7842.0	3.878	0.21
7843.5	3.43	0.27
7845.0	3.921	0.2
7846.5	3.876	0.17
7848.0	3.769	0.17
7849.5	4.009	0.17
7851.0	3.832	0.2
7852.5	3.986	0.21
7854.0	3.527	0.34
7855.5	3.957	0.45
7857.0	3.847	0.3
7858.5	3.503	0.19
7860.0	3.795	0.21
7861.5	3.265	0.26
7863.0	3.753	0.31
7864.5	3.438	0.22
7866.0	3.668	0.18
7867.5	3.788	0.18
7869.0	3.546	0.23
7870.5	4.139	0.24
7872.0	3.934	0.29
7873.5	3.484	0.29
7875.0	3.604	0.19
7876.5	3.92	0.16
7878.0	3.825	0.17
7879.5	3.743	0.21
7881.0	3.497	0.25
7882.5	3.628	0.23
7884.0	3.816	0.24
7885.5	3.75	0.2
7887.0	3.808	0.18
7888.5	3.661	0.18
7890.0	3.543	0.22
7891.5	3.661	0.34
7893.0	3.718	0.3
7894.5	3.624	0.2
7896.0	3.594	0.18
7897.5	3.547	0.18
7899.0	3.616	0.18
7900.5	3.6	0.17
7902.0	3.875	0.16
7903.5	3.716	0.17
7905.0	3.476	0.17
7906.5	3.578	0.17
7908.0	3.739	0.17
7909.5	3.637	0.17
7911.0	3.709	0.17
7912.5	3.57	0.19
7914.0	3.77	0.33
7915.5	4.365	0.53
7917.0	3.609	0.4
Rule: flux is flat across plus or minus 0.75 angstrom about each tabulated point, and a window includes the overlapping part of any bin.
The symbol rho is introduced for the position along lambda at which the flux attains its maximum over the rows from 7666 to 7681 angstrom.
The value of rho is 7674.0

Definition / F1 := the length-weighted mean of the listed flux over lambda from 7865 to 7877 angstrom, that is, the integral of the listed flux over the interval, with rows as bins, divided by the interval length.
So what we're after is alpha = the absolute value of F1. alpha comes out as 3.8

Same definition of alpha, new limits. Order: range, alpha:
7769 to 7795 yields 3.1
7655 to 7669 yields 4.0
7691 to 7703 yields 3.9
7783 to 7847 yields 3.6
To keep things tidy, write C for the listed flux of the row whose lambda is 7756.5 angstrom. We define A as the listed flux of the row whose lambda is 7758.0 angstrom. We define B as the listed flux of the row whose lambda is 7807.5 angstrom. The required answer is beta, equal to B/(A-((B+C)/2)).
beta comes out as 17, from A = 3.865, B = 3.819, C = 3.462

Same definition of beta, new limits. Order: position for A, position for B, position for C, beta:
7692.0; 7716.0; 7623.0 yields -182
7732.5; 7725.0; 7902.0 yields -7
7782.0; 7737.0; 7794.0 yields -3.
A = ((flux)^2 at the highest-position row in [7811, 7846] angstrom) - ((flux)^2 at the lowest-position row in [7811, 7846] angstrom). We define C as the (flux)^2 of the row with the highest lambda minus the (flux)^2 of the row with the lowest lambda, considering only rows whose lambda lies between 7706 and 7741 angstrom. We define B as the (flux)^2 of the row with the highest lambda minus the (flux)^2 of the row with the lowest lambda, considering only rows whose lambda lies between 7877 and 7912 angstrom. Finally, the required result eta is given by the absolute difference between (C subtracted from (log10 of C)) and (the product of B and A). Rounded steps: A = -0.59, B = -1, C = 1.5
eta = 1.8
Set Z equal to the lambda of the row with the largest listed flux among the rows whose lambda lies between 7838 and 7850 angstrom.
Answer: 7849.5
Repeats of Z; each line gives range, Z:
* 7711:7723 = 7717.5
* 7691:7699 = 7696.5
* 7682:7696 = 7690.5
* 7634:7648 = 7642.5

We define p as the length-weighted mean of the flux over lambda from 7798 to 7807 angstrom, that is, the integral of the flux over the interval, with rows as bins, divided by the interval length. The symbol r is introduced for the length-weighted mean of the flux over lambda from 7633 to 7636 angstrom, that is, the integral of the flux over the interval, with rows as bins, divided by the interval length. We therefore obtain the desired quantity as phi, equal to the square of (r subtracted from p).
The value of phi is 0.037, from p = 3.66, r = 3.86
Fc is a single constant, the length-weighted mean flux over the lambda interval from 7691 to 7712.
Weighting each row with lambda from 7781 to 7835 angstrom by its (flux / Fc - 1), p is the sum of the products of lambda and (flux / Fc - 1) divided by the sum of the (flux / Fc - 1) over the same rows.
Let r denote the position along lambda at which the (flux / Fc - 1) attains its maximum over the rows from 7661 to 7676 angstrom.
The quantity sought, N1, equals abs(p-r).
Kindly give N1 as 125.6 angstrom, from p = 7799.6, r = 7674.0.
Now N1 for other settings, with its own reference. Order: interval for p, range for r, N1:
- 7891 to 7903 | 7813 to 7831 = 66.3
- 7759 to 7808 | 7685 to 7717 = 83.8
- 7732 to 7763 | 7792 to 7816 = 65.5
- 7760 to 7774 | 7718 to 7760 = 43.6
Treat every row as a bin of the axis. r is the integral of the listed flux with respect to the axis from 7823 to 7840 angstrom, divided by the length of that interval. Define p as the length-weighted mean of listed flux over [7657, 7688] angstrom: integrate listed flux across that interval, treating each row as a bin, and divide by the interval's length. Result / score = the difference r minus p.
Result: -0.25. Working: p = 3.89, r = 3.64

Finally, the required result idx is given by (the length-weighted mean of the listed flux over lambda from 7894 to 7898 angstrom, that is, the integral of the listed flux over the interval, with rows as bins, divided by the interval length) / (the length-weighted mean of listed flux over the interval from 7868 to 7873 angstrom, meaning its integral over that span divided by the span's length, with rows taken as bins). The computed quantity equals 0.93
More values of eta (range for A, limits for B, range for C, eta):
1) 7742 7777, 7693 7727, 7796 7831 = 1.0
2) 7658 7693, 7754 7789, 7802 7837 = 11.8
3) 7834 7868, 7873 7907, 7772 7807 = 4.6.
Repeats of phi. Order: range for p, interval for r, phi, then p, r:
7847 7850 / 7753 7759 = 0.057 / 3.88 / 3.64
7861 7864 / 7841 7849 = 0.065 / 3.52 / 3.78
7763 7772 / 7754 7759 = 0.014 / 3.58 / 3.70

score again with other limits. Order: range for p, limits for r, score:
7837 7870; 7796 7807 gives -0.02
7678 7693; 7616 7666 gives 0.10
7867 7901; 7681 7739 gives 0.09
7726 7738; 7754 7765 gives 0.00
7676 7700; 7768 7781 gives -0.69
